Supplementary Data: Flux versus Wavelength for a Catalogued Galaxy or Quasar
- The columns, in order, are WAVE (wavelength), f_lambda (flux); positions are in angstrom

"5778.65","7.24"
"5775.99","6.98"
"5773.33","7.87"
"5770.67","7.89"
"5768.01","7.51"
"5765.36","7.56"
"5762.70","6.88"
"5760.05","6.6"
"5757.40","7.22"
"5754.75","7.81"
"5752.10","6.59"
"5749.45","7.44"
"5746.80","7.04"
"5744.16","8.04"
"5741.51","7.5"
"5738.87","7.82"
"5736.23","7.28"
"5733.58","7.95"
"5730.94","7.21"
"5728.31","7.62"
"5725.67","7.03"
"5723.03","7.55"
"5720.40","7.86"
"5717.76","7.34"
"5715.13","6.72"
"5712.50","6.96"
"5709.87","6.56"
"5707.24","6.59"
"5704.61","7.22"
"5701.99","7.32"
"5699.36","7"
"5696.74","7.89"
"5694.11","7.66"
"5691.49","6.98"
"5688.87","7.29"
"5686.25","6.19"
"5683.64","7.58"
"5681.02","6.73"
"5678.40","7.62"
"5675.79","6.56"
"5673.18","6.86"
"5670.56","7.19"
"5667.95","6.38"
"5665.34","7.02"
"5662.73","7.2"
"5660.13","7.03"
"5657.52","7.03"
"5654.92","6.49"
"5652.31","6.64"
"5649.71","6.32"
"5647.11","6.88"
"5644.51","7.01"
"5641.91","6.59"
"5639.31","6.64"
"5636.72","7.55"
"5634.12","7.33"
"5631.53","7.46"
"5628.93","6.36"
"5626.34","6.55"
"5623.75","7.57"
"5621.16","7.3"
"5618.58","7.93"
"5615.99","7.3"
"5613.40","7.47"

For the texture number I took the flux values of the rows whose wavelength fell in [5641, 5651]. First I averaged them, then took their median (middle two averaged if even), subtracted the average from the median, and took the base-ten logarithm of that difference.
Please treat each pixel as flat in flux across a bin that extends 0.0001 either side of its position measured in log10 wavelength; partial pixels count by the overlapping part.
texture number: -1.5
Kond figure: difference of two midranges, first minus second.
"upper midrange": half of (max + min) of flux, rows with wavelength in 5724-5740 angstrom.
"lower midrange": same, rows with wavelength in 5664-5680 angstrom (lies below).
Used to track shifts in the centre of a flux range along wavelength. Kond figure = 0.5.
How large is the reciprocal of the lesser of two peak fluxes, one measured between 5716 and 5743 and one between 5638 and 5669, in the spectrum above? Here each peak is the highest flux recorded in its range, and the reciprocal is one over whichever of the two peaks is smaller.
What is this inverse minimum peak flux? 0.139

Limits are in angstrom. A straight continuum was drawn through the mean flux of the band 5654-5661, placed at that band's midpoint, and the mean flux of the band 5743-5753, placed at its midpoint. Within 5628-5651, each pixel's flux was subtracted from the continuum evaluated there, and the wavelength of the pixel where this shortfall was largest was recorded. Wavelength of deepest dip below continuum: 5649.71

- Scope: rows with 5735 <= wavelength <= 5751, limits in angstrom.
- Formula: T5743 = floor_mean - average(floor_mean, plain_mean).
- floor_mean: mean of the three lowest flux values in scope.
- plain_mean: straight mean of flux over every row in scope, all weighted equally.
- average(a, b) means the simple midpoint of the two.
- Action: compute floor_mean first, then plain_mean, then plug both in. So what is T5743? -0.13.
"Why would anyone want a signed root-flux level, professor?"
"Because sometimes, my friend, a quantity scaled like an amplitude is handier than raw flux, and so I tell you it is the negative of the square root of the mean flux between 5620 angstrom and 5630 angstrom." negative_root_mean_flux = -2.64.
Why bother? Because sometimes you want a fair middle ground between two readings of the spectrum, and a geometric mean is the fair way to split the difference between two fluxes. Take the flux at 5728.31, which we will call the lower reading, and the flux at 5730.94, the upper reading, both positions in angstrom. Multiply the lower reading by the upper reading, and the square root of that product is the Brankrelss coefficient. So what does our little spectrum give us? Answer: 7.41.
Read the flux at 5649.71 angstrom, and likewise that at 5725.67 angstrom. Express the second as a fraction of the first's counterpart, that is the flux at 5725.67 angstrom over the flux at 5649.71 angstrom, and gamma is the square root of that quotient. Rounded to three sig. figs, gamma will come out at 1.05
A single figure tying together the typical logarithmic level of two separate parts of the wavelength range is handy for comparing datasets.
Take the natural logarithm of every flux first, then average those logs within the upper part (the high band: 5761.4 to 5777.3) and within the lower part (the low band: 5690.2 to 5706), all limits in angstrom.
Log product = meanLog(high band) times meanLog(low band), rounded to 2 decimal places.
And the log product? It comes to 4.00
